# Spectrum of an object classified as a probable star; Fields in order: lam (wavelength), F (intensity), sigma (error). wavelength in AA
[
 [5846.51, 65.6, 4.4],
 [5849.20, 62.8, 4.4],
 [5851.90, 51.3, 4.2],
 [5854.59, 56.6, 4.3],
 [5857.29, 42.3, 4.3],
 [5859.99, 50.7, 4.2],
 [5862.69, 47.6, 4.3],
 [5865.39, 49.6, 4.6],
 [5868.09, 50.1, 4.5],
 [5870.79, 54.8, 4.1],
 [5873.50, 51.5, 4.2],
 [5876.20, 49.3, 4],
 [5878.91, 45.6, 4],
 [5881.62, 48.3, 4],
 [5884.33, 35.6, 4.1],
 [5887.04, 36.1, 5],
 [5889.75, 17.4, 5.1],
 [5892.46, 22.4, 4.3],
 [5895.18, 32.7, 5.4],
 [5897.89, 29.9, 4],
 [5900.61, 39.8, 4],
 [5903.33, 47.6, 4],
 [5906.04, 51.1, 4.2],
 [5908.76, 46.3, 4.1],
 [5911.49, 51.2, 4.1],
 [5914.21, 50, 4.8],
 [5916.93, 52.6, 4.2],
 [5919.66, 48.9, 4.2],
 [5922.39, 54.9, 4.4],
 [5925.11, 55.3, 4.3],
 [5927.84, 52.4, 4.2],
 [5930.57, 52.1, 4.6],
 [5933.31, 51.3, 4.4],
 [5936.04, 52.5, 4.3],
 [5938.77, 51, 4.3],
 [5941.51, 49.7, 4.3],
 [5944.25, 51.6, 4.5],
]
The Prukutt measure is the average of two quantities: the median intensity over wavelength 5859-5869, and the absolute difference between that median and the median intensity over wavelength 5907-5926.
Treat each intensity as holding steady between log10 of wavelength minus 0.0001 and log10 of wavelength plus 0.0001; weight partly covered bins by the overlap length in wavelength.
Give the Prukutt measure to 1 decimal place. 25.6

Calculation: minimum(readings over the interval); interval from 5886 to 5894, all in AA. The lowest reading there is 17.4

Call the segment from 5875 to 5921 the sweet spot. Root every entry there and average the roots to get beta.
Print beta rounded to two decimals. 6.38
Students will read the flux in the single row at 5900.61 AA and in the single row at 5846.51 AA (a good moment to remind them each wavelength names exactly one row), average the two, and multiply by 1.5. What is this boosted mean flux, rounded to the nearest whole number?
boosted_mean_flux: 79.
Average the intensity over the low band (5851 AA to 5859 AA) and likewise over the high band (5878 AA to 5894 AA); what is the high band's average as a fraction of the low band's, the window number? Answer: 0.68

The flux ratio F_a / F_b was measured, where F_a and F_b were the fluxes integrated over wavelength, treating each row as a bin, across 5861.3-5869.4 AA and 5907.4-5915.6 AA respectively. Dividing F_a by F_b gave 0.99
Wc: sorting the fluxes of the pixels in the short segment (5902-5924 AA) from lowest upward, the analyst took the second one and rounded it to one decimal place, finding 47.6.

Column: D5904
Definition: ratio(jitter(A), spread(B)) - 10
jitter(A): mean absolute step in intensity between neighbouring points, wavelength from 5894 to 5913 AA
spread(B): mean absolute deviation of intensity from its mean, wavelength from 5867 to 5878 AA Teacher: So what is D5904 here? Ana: -6.7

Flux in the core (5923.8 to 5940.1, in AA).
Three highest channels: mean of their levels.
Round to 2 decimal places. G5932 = 53.40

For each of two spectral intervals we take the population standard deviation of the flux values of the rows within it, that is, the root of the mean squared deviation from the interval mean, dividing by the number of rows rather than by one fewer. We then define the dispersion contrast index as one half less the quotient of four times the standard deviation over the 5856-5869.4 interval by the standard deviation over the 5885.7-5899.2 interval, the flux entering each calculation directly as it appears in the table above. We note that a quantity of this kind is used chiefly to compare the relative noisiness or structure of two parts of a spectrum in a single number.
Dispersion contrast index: -1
